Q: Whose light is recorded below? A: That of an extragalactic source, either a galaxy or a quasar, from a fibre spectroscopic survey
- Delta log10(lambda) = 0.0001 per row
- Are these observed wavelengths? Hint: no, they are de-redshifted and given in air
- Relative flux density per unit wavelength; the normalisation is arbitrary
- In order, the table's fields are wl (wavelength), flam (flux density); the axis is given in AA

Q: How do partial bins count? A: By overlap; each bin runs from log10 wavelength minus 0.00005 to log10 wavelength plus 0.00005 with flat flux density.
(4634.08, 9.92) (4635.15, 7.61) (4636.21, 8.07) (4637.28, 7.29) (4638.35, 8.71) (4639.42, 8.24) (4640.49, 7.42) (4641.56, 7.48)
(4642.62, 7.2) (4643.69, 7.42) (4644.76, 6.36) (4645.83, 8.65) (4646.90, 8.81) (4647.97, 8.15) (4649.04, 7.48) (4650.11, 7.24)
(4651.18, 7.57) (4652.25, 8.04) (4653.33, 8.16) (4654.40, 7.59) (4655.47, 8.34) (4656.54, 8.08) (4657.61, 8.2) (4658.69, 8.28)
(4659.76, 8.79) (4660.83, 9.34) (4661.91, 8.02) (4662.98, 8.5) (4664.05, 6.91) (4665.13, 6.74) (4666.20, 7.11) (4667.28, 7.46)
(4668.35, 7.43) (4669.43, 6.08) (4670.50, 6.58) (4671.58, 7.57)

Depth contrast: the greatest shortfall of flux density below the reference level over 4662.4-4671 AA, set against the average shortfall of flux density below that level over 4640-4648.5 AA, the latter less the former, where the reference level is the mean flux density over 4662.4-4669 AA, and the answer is -1.6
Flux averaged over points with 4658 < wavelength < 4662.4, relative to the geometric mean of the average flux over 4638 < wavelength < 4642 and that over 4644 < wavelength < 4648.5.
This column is 1.08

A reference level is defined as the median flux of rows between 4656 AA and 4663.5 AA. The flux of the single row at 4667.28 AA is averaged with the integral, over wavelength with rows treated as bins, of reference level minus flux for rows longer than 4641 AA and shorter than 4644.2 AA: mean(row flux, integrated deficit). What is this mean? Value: 5.2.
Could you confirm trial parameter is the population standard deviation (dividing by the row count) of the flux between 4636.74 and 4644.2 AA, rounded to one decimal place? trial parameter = 0.5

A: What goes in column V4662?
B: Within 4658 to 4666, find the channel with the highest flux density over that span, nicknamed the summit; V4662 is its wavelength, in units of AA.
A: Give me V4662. 4660.83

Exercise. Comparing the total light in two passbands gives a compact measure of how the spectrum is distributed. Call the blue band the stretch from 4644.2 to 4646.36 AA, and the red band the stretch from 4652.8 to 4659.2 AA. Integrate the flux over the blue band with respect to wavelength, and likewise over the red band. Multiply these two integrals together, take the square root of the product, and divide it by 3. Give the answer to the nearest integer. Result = 10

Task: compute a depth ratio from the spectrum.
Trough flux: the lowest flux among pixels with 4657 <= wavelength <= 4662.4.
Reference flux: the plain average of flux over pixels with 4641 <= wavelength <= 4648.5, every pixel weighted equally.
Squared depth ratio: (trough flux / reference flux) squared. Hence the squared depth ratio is 1.08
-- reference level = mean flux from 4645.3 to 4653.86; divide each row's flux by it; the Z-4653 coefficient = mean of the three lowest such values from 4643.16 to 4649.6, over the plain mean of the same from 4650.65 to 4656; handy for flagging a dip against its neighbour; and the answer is 0.89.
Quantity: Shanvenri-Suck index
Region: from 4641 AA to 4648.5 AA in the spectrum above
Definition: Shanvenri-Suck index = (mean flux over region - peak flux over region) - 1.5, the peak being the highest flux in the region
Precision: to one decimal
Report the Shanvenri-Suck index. -2.6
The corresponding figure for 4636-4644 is -2.5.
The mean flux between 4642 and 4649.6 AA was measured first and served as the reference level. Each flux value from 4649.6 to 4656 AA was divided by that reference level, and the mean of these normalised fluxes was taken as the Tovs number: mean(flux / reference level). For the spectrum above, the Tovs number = 1.01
